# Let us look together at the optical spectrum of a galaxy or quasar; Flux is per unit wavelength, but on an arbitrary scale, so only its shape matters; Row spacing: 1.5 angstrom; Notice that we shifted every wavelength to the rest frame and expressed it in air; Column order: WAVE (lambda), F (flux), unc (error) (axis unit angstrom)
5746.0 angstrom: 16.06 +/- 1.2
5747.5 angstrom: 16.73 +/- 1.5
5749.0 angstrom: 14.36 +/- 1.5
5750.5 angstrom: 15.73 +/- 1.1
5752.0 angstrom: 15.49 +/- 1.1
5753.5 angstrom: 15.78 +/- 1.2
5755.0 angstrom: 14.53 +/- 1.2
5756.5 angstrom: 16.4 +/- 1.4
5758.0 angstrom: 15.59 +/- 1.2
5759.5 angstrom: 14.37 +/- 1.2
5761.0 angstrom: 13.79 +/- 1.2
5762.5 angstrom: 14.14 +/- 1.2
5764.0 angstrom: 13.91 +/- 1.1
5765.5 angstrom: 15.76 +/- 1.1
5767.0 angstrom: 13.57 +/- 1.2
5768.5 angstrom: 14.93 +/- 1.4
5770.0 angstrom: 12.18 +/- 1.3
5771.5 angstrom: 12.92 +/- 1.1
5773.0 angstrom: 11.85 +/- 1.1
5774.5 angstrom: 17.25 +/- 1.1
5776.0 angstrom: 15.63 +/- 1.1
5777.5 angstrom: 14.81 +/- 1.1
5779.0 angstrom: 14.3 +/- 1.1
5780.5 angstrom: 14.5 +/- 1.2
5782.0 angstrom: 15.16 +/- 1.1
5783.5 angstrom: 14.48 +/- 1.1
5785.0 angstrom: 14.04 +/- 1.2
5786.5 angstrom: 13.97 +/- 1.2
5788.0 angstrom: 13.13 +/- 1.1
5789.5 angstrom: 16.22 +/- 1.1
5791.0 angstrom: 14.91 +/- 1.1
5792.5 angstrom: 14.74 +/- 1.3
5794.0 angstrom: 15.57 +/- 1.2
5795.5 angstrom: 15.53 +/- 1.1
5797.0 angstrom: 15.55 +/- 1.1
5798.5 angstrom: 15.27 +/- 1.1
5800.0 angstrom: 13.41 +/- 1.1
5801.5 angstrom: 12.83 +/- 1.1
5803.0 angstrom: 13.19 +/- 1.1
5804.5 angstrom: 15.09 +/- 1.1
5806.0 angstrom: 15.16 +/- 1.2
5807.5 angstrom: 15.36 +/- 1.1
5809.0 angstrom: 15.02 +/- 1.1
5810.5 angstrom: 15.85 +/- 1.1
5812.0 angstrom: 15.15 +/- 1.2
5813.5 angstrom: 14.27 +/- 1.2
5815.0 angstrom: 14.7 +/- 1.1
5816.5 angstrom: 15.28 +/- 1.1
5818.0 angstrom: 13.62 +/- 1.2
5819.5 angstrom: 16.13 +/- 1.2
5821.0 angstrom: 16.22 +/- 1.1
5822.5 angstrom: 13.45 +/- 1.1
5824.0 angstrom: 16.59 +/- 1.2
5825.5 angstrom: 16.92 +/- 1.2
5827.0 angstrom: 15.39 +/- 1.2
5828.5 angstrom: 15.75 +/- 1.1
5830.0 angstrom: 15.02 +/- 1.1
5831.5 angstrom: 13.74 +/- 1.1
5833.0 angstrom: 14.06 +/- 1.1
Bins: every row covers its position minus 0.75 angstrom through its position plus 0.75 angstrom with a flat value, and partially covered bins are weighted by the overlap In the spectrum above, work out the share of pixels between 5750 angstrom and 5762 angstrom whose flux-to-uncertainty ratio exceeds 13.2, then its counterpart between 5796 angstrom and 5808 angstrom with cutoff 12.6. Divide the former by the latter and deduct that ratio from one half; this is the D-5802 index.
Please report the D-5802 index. 0.10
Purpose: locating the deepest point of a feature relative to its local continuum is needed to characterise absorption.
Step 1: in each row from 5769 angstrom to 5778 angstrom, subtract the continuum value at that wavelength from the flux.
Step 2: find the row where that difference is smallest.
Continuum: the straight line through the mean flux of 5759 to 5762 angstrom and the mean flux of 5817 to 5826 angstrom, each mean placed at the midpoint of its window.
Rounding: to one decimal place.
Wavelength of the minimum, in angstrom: 5773.0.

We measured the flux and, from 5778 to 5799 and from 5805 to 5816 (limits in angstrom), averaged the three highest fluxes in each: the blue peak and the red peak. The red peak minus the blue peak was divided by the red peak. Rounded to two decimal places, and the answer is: -0.02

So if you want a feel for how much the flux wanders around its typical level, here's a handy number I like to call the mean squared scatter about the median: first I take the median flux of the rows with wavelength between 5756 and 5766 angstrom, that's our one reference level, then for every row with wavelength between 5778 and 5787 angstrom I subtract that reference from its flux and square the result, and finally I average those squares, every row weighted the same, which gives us 0.2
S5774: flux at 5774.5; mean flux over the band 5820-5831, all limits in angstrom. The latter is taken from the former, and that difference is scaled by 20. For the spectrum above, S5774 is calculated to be 33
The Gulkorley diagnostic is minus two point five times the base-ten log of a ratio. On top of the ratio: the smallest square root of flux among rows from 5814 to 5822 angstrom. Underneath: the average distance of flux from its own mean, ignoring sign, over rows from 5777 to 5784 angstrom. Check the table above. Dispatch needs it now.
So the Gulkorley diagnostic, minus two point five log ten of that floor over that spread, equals -2.8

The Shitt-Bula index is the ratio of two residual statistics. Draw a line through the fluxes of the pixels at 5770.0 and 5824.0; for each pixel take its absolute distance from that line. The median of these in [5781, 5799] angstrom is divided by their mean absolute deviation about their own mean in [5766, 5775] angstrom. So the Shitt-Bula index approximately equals 0.80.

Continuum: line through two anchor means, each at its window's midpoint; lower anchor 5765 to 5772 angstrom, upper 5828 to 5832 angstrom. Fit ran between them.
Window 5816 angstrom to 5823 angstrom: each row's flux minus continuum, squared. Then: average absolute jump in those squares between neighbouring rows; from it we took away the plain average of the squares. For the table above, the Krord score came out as -0.9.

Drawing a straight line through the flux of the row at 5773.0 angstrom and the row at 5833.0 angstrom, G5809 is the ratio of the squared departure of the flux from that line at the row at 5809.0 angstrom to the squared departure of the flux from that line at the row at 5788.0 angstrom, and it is 6.4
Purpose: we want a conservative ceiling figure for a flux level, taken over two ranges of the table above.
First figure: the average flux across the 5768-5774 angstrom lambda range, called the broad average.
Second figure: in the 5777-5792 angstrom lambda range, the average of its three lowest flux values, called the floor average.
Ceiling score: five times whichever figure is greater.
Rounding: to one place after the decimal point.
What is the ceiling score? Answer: 68.6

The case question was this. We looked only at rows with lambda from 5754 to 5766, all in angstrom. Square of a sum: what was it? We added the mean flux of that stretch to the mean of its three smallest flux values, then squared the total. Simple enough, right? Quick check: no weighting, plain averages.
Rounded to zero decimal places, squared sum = 827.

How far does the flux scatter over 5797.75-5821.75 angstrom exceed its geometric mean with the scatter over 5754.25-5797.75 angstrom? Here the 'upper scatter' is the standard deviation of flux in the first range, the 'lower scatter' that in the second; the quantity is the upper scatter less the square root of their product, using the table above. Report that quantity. -0.09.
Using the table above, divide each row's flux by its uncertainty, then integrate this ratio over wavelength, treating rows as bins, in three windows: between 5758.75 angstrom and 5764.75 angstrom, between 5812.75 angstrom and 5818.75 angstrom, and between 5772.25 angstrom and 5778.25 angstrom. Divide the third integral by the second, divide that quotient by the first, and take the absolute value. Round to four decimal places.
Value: 0.0149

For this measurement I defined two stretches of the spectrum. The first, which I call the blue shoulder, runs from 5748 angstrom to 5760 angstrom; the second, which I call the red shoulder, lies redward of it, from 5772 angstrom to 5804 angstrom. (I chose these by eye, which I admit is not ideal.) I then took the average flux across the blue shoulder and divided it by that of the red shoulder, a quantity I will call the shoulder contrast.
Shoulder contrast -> 1.05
